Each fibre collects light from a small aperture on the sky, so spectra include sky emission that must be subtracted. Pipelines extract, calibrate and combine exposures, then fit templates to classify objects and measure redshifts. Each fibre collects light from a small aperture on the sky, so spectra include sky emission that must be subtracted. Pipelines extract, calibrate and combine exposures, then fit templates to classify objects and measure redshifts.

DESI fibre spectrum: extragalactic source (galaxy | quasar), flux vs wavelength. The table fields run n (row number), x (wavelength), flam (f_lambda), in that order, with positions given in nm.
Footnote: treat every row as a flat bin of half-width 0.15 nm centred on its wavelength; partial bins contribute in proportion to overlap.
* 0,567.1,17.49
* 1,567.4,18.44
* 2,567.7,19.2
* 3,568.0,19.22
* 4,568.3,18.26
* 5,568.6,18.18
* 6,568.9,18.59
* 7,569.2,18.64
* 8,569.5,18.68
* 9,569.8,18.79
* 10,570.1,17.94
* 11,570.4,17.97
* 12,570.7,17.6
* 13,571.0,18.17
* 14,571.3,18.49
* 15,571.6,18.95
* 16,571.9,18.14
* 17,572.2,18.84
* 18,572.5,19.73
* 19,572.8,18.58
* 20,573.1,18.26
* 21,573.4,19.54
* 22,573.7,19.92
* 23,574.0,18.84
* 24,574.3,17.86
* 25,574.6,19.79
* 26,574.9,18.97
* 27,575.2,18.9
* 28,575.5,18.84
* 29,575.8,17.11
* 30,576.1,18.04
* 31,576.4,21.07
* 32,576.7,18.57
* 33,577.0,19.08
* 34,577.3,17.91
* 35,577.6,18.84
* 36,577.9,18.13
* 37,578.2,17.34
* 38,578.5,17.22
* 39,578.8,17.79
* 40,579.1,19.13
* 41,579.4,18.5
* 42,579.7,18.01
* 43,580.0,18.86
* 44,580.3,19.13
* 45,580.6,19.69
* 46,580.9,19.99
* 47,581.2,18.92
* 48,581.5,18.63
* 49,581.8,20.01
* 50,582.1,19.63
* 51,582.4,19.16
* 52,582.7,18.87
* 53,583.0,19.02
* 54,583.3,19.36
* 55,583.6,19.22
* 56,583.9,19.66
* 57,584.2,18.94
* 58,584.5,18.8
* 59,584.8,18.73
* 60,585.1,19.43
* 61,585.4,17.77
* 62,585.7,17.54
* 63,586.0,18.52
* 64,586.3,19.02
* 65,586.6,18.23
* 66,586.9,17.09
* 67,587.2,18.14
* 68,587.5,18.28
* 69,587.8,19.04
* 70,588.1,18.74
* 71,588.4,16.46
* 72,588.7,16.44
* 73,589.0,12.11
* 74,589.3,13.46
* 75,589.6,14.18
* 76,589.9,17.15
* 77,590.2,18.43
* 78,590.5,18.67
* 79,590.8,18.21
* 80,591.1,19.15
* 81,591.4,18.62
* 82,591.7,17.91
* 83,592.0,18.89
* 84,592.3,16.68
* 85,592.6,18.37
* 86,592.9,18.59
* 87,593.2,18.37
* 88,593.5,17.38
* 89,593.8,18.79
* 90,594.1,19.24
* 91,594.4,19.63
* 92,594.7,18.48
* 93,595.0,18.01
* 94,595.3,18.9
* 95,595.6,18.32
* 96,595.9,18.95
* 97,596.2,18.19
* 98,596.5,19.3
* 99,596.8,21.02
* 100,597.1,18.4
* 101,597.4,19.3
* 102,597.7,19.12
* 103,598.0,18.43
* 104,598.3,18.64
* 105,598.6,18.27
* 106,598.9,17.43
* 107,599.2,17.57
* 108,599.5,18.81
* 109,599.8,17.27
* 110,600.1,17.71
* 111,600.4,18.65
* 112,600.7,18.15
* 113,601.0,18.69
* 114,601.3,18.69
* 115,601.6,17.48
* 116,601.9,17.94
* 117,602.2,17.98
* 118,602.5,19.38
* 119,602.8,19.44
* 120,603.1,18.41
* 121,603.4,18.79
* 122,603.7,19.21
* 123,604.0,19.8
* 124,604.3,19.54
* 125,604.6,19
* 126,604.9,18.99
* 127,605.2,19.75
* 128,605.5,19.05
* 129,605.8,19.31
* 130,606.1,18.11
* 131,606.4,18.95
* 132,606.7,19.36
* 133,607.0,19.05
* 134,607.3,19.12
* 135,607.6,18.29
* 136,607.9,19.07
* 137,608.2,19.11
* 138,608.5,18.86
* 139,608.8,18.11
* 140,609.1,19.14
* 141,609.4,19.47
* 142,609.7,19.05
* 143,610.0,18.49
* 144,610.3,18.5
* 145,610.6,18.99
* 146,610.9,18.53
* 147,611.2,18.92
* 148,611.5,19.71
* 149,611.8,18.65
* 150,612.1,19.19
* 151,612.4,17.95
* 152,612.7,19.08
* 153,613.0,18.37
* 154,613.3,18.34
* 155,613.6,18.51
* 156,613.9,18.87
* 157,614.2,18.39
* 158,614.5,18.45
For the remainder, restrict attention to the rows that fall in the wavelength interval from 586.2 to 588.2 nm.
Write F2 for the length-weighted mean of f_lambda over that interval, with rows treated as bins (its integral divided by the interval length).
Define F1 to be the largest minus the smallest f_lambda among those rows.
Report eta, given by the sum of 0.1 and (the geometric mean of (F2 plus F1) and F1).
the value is 6.4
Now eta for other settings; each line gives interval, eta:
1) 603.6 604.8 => 4.1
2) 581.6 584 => 4.9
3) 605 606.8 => 5.9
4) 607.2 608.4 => 4.1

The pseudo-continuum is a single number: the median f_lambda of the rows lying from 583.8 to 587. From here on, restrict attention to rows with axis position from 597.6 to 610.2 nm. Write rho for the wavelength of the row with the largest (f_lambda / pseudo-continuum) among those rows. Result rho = 604.0 nm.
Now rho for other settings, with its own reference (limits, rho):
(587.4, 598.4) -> 596.8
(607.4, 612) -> 611.5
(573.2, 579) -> 576.4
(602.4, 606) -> 604.0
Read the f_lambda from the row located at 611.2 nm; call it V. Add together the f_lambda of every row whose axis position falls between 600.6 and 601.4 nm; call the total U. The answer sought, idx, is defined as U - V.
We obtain 37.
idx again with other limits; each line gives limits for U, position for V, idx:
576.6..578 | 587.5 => 74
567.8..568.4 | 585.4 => 20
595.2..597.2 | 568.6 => 115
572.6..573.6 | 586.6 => 38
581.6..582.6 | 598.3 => 40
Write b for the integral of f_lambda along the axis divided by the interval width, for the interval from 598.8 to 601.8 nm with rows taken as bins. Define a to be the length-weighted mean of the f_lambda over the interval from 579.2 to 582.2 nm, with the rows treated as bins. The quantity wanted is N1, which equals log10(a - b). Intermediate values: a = 19.13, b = 18.1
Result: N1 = 0.0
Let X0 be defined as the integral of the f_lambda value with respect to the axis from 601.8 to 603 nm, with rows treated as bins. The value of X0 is 22.4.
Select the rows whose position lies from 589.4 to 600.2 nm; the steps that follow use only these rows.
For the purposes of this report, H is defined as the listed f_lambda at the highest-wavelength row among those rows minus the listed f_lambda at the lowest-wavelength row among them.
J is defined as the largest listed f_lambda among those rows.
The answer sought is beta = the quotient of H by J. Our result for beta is 0.17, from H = 3.53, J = 21.02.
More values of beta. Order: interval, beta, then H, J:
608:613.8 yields -0.03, -0.60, 19.71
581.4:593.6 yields -0.06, -1.25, 20.01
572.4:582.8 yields -0.04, -0.86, 21.07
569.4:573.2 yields -0.02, -0.42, 19.73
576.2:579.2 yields -0.09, -1.94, 21.07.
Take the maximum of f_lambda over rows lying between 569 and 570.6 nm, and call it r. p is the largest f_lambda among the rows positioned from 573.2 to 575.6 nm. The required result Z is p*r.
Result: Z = 374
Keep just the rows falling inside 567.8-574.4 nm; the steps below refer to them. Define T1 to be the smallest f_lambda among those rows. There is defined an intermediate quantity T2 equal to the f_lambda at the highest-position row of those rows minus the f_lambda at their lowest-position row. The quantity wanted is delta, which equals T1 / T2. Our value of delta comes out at -13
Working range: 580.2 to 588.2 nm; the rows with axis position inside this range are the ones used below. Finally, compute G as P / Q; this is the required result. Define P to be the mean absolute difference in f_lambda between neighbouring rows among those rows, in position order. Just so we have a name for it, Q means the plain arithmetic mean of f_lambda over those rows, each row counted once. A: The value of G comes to 0.031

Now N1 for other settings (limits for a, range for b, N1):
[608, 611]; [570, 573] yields -0.4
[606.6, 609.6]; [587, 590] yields 0.4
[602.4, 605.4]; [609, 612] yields -0.6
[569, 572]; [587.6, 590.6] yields 0.3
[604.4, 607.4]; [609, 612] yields -0.9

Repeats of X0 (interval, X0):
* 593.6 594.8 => 22.8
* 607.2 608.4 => 22.7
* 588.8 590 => 17.0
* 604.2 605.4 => 23.2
